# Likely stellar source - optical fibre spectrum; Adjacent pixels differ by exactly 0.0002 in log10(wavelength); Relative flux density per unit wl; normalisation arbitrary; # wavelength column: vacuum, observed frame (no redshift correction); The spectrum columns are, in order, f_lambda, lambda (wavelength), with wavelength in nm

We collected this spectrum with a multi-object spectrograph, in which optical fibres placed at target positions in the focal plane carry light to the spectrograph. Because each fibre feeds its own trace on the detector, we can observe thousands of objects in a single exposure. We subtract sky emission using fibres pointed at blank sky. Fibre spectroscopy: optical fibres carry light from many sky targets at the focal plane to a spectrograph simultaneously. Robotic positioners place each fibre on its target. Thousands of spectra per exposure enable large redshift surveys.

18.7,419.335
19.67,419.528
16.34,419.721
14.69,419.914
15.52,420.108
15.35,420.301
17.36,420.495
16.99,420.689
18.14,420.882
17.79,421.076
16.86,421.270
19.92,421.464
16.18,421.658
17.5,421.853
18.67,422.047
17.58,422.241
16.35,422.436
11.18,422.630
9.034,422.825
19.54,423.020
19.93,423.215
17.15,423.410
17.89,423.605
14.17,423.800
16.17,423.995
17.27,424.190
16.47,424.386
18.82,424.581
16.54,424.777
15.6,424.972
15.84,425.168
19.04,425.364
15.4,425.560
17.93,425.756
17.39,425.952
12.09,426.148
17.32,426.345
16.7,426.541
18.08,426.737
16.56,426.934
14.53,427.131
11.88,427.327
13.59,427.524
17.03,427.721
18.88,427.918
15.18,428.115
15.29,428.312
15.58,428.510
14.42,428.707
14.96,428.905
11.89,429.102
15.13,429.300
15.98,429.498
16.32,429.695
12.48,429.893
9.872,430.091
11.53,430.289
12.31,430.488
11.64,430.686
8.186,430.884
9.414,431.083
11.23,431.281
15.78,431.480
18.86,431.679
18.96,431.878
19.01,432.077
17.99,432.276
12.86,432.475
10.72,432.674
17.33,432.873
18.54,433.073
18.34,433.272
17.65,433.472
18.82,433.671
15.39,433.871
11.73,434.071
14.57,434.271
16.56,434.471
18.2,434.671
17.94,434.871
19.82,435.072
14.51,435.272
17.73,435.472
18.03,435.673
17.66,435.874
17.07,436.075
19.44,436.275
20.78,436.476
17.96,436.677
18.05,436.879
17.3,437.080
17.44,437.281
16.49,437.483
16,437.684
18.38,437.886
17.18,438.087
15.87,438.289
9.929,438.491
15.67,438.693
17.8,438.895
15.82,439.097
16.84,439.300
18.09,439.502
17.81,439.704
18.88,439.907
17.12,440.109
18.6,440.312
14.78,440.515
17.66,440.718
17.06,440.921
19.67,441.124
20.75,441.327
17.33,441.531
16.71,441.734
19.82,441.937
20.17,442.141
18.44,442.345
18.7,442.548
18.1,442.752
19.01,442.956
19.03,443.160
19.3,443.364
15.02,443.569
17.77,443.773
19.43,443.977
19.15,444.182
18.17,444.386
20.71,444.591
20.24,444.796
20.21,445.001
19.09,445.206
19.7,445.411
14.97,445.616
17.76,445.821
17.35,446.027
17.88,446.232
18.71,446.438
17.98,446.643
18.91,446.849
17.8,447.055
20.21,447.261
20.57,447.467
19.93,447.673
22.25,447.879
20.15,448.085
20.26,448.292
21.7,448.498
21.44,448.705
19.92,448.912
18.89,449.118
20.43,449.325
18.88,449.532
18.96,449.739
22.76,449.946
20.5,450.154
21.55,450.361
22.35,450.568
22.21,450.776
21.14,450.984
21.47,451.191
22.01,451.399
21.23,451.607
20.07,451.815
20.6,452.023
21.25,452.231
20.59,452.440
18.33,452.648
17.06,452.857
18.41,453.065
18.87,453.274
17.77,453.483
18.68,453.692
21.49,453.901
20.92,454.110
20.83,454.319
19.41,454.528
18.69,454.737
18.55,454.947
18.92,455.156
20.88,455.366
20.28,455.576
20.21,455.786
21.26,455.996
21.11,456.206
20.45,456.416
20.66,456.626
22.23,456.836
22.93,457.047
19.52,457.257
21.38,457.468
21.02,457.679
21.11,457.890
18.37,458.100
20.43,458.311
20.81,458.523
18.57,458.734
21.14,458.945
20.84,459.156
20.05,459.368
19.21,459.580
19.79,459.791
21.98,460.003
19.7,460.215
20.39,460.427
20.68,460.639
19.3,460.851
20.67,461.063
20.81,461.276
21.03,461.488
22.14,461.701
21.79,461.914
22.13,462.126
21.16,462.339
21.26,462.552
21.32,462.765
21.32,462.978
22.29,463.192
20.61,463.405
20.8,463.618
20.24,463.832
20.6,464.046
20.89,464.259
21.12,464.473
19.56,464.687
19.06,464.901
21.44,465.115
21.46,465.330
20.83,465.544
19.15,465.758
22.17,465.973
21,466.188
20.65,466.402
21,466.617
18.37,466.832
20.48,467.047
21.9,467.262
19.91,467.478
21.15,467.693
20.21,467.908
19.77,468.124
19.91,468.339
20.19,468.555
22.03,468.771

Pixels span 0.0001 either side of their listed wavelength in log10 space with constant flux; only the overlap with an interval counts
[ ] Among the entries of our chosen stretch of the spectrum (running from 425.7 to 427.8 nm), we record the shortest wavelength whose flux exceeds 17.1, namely 425.756 nm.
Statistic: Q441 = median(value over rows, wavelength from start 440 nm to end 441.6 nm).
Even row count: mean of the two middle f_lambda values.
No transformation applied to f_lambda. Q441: 17.5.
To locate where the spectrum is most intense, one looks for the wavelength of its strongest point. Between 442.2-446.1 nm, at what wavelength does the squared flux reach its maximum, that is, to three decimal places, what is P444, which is 444.591 nm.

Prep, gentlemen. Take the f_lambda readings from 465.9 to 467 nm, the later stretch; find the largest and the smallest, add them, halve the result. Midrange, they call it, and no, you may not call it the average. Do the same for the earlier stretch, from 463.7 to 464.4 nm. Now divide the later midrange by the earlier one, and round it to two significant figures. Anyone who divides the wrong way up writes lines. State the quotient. 0.99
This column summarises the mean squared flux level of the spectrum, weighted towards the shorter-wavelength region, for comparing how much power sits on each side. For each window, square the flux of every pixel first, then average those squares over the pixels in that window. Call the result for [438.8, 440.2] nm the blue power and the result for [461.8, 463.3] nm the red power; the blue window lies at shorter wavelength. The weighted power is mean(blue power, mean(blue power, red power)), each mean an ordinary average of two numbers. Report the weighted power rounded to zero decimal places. 347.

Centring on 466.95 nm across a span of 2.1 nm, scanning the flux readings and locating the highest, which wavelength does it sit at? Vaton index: 465.973 nm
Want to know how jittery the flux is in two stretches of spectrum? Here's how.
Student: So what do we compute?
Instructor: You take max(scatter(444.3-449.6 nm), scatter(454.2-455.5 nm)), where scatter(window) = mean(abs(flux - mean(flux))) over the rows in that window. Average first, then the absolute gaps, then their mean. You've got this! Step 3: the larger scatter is 1.25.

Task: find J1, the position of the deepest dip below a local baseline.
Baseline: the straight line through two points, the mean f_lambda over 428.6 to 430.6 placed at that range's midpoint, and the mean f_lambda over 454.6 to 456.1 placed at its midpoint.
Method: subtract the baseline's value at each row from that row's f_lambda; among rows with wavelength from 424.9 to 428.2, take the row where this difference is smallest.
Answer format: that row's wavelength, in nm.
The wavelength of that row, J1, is 427.327 nm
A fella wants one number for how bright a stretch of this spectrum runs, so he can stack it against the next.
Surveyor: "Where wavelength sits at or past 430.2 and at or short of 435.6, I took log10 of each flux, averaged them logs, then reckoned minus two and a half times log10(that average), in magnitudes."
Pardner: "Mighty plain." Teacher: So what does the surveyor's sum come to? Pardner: -0.18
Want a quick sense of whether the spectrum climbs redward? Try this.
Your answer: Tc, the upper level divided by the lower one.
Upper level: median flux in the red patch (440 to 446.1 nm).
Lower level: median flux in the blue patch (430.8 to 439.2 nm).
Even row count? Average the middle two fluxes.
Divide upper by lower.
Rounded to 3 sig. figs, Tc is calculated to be 1.07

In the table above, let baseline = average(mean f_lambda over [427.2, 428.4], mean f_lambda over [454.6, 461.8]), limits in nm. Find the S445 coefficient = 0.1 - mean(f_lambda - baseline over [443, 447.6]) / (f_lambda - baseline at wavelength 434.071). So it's 0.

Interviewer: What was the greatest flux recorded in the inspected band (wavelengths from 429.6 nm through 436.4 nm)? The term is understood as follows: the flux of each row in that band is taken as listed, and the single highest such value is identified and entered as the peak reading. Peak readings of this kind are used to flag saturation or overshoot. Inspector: 19.82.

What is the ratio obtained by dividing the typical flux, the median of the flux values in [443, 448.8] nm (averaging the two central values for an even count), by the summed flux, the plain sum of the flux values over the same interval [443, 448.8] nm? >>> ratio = 0.036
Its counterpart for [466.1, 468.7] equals 0.083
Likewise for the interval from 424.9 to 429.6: 0.041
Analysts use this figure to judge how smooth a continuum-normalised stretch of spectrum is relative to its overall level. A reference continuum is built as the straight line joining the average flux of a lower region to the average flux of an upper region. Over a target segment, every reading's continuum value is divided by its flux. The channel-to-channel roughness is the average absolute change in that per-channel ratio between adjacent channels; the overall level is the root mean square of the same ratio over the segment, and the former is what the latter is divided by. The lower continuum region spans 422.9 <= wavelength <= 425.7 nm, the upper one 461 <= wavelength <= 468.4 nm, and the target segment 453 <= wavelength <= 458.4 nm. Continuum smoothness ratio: 19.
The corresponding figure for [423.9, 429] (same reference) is 8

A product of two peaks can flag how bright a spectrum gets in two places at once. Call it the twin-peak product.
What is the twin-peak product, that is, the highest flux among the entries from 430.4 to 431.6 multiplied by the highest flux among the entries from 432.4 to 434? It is 297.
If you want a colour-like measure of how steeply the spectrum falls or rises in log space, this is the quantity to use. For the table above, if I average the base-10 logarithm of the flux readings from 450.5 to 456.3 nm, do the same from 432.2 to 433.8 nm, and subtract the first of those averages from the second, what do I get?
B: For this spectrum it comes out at -0.093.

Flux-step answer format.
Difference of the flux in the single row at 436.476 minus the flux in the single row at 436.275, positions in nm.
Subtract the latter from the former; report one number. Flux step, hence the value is 1.3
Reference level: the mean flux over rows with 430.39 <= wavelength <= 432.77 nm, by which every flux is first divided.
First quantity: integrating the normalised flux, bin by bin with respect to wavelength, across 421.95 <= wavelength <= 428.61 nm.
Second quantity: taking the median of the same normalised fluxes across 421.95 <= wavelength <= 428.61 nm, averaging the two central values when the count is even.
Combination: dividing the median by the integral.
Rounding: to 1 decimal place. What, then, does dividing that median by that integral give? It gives 0.2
